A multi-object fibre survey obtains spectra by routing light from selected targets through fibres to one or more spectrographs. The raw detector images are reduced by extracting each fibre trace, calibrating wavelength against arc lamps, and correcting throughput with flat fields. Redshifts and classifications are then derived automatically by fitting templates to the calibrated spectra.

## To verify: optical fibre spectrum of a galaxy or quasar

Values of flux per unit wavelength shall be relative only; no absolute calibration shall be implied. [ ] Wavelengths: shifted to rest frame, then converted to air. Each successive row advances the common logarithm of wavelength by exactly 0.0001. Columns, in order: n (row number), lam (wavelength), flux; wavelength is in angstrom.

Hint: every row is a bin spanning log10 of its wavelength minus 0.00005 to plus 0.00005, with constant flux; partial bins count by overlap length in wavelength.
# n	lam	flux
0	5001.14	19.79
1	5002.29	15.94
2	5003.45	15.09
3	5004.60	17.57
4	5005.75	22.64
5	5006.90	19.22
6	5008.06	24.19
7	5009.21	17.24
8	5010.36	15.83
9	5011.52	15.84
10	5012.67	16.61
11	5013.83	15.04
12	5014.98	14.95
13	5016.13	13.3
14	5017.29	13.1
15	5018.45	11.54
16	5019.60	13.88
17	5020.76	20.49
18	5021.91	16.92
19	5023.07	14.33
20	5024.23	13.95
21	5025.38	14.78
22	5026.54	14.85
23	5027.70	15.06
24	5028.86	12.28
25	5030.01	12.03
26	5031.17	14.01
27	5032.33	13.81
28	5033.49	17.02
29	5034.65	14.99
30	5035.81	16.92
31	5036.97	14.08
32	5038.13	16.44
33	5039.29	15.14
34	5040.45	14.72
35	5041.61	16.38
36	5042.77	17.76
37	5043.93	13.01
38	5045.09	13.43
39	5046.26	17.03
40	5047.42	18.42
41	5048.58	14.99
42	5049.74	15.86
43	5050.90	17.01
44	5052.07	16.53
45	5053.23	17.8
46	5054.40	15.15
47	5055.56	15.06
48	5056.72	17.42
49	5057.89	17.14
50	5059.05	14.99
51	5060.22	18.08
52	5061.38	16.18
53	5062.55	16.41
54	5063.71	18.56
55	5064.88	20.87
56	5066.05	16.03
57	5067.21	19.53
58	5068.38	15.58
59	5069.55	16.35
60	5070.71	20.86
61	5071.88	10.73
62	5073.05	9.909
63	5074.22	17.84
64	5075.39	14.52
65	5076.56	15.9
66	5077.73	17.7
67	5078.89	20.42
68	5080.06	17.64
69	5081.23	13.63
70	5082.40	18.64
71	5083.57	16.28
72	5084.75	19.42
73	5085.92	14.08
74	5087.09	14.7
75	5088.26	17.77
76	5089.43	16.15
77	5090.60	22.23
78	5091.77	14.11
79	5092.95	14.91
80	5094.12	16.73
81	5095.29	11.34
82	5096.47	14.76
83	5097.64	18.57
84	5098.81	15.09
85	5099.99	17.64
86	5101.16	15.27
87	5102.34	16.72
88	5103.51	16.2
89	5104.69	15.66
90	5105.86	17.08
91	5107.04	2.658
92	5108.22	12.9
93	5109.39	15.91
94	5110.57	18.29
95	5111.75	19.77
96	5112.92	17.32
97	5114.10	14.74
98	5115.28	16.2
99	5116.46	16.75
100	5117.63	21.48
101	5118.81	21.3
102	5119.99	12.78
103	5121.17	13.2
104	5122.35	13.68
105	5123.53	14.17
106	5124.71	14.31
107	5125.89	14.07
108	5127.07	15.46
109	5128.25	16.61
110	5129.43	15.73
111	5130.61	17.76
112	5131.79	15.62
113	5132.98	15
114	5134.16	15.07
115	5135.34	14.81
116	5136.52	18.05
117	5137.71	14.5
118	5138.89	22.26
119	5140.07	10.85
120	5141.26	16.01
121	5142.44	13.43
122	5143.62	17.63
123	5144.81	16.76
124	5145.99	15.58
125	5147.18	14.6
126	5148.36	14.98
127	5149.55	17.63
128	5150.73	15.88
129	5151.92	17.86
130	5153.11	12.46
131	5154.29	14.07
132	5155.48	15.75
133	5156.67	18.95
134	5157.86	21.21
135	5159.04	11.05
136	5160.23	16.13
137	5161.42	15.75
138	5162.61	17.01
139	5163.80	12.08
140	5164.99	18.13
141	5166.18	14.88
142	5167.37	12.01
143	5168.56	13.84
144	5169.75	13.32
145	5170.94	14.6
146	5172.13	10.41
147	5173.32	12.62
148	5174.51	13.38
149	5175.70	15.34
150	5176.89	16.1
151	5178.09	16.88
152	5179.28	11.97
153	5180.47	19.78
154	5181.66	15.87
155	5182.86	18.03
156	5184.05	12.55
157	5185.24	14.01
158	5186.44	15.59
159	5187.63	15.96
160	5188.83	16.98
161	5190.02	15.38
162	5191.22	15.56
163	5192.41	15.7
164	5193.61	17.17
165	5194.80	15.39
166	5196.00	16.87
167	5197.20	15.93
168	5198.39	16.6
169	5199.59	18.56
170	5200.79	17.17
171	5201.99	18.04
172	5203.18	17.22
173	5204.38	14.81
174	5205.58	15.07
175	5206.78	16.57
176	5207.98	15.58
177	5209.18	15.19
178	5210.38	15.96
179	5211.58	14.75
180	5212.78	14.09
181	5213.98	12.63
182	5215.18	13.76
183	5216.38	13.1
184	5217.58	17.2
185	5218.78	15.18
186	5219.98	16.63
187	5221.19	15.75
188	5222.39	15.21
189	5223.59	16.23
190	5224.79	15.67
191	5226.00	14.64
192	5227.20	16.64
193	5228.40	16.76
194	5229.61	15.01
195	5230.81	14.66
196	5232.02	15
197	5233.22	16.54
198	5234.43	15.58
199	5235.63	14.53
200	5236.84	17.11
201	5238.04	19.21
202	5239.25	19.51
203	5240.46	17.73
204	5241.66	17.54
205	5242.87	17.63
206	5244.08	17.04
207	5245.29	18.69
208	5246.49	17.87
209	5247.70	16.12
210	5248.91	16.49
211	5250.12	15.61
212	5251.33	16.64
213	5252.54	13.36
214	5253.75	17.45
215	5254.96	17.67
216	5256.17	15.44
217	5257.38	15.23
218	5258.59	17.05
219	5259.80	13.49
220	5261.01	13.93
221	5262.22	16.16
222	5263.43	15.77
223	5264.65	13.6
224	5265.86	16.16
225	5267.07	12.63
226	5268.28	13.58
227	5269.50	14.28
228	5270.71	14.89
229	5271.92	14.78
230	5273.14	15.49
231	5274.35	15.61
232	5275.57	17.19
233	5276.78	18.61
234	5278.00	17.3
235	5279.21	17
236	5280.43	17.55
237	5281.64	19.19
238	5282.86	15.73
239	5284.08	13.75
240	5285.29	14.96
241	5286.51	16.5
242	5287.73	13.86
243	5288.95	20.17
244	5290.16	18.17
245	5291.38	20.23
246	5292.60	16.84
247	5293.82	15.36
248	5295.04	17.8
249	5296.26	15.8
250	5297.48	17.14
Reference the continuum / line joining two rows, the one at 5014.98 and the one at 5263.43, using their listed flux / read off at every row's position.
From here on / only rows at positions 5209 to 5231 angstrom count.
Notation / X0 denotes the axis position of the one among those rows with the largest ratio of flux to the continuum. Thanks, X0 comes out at 5217.58 angstrom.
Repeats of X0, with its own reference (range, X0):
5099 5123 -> 5117.63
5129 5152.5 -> 5138.89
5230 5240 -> 5239.25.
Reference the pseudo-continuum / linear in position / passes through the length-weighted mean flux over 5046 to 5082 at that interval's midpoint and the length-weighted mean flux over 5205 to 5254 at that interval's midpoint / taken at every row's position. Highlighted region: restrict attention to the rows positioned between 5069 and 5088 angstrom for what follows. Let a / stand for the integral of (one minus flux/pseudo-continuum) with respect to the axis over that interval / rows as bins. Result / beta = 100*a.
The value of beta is 40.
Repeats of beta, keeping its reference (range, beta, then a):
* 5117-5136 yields 77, 0.8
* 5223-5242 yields -48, -0.5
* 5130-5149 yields 59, 0.6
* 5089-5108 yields 139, 1.4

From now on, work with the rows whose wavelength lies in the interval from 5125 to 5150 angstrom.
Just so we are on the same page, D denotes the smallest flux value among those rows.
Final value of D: 10.85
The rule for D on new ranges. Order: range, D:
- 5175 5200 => 11.97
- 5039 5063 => 13.01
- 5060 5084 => 9.909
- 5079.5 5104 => 11.34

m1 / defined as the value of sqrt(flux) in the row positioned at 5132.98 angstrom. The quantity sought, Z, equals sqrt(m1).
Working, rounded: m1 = 3.87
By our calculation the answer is 1.97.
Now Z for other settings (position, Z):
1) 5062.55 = 2.01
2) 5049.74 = 2.00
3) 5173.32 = 1.88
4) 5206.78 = 2.02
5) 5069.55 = 2.01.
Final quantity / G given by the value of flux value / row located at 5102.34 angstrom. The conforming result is 16.72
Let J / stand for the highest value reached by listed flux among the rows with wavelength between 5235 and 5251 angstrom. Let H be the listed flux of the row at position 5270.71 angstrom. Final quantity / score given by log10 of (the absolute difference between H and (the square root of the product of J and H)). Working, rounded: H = 14.89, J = 19.51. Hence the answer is 0.3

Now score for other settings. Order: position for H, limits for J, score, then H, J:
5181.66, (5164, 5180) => 0.0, 15.87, 18.13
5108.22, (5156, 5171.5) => 0.6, 12.9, 21.21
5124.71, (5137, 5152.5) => 0.5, 14.31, 22.26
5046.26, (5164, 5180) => -0.3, 17.03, 18.13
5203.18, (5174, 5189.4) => 0.1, 17.22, 19.78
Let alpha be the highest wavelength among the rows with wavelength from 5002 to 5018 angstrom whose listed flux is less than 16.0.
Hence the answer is 5017.29 angstrom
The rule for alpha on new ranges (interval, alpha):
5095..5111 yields 5109.39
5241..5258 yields 5257.38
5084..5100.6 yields 5098.81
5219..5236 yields 5235.63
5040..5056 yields 5055.56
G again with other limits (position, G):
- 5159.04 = 11.05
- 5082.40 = 18.64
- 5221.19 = 15.75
